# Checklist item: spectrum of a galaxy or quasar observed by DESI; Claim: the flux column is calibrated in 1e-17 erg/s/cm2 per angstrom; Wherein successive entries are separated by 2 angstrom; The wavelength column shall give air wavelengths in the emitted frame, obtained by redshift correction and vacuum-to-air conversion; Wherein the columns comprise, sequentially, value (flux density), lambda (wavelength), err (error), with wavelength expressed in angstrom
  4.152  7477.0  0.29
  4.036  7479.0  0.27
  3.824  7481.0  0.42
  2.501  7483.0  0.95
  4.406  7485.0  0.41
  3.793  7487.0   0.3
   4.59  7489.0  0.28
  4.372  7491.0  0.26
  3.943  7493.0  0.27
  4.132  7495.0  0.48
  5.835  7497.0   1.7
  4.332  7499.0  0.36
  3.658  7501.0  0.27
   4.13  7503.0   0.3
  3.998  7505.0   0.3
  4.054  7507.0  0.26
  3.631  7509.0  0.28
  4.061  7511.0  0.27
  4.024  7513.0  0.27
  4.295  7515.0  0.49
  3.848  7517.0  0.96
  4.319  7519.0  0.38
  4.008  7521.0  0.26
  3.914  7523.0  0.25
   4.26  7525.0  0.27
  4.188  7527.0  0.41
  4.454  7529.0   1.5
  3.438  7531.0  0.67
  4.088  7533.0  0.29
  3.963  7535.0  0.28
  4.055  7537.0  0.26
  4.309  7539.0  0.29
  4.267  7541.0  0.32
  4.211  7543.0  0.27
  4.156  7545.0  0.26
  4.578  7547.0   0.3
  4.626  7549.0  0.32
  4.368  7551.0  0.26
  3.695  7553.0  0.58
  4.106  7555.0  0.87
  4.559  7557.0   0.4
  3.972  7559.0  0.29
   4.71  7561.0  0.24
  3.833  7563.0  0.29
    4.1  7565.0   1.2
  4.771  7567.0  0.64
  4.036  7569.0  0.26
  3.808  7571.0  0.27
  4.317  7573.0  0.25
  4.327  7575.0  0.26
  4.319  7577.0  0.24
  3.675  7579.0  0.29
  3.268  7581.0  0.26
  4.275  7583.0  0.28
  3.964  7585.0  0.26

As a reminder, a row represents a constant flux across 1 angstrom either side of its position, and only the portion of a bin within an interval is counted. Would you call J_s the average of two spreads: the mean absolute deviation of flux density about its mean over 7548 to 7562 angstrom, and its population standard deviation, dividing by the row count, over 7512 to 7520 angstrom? 0.26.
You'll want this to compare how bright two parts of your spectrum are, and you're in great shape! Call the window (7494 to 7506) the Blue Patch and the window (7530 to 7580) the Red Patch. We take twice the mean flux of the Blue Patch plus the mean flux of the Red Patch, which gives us 12.9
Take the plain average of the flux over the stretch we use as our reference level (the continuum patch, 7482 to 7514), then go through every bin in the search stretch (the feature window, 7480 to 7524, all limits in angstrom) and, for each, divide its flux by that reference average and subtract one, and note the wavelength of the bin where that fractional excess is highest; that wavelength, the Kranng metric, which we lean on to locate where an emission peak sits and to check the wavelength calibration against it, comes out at 7497.0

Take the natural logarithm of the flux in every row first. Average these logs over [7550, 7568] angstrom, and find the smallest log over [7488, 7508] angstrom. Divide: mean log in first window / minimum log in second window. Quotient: 1.11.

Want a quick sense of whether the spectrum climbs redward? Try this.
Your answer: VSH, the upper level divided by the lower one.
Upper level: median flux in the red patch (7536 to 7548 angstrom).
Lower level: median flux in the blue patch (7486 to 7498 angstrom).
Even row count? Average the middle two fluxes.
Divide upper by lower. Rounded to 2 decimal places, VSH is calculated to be 1.00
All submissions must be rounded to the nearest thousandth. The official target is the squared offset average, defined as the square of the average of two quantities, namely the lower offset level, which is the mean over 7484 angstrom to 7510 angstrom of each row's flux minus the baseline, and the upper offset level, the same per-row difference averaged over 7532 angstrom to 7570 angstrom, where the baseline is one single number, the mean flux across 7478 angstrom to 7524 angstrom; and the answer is 0.023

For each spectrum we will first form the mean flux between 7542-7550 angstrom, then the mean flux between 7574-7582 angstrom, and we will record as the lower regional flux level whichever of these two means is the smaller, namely 3.90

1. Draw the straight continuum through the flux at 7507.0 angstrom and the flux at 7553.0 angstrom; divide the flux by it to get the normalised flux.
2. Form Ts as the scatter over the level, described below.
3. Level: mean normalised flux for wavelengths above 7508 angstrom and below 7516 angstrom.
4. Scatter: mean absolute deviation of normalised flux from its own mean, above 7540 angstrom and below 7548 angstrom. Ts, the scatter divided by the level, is 0.040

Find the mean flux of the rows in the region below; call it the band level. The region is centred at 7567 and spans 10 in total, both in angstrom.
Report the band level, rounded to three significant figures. 4.11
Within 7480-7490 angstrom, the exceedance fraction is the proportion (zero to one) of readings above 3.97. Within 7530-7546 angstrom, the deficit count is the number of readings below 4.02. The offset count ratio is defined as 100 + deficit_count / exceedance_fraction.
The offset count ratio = 105.0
